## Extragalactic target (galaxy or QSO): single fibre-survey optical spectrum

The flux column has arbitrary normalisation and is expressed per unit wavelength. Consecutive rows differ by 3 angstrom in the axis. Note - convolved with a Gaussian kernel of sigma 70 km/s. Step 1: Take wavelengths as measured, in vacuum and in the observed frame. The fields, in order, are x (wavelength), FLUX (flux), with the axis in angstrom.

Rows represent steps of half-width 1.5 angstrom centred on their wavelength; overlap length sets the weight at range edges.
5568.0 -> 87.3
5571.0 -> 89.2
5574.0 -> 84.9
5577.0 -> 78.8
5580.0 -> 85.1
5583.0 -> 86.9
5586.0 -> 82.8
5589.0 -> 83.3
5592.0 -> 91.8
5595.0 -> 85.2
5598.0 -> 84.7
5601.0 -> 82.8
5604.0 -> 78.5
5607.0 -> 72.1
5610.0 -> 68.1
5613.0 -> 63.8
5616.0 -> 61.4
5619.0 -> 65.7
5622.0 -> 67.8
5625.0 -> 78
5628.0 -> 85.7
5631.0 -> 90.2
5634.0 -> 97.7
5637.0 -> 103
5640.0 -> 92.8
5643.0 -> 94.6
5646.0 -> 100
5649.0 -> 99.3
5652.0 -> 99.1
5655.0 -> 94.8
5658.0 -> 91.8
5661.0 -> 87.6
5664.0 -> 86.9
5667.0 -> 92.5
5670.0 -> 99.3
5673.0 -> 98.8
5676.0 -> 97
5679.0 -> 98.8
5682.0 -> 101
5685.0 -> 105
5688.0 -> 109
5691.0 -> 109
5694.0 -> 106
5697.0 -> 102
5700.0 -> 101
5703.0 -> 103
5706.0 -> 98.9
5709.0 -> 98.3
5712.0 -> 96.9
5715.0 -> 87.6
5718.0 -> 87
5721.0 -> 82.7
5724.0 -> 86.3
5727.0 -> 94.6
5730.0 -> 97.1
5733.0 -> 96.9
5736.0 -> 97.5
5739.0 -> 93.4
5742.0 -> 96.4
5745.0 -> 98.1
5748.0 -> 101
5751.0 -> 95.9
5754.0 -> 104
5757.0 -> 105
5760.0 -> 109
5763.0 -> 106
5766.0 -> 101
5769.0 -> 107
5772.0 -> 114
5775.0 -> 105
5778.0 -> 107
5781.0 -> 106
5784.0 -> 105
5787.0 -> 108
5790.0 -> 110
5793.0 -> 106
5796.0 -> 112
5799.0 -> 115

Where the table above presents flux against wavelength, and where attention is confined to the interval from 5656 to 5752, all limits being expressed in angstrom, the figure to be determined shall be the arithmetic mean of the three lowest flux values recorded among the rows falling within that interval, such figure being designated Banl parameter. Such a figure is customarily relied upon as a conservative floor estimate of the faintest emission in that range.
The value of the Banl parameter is 85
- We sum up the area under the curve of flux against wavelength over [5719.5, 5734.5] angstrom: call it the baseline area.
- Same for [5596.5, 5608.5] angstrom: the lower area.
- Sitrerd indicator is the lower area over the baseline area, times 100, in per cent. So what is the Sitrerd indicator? 70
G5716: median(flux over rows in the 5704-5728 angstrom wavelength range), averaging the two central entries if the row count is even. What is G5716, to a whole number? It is 91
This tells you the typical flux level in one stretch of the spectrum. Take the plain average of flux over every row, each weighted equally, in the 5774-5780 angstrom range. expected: 106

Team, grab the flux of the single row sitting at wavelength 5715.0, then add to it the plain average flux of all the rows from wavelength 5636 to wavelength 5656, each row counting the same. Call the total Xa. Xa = 185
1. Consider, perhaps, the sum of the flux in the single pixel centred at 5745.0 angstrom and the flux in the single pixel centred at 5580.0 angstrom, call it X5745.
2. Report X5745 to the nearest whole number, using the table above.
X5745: 183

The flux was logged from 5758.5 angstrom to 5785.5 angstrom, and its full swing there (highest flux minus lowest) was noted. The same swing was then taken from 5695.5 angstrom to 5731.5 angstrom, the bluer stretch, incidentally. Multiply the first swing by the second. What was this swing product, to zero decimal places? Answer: 264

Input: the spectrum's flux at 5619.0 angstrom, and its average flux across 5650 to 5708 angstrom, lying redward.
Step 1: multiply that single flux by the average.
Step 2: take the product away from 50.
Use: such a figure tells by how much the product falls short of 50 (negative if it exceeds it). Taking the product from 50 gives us -6456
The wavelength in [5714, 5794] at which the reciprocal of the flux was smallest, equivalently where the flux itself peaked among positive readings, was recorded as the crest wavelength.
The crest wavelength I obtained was 5772.0 angstrom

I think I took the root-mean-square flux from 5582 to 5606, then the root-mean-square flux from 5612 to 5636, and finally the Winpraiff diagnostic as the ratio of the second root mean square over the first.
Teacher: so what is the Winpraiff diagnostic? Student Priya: 0.915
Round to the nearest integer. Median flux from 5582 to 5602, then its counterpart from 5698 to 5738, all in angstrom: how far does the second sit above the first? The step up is 12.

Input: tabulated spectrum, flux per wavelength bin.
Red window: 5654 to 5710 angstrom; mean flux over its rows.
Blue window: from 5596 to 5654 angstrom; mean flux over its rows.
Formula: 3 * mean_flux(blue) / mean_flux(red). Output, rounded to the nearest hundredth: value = 2.53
